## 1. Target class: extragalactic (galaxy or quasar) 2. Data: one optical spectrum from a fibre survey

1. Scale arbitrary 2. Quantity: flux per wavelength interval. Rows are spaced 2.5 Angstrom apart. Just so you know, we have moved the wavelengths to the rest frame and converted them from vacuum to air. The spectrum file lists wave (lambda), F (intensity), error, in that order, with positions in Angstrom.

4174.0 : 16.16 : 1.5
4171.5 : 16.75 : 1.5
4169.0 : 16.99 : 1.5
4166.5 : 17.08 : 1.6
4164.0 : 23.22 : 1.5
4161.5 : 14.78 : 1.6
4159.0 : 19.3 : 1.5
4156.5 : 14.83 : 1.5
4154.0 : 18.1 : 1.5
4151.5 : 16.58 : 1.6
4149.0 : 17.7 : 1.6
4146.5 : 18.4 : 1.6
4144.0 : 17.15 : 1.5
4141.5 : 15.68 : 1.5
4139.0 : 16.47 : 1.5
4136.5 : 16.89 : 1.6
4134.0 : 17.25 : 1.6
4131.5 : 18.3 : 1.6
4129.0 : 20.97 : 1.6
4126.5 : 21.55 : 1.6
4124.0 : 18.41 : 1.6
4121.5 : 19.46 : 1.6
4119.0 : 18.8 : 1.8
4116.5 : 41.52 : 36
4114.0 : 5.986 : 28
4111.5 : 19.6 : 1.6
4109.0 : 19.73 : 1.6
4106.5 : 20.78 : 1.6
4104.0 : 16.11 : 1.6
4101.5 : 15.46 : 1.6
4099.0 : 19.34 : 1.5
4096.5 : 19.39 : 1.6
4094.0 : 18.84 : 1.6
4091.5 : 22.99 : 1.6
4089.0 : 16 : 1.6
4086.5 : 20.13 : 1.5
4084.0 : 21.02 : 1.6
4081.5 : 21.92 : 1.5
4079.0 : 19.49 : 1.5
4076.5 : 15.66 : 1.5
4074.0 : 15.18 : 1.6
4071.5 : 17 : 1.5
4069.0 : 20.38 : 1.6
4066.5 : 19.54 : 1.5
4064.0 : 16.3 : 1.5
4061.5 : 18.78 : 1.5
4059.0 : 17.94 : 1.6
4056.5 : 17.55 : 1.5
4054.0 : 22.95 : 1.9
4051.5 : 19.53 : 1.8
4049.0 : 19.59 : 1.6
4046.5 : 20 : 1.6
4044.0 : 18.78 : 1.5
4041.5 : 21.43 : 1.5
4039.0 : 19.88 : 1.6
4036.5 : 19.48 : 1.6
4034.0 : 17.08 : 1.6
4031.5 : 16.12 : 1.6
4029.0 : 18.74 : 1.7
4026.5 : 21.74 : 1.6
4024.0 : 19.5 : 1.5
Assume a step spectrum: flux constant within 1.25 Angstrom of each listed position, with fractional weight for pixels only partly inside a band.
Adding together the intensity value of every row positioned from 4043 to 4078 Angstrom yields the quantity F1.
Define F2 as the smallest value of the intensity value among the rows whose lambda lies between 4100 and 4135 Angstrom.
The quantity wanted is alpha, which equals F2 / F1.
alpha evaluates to 0.023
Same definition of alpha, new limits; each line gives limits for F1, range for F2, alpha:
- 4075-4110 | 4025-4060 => 0.060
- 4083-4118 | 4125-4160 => 0.054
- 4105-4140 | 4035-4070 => 0.059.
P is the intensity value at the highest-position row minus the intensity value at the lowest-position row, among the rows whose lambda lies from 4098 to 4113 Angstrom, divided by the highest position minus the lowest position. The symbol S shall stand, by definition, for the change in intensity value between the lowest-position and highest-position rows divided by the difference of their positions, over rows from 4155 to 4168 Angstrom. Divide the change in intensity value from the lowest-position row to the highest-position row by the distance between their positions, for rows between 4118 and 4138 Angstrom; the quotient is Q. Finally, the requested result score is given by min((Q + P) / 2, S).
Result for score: 0.0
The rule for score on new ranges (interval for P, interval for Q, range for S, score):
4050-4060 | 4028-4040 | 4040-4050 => -0.2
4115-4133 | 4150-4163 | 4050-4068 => -0.9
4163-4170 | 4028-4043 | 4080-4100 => -0.5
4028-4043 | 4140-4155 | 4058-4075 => -0.2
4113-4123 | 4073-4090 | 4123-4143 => -0.2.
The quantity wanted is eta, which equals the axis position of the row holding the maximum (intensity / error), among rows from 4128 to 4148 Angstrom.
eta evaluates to 4129.0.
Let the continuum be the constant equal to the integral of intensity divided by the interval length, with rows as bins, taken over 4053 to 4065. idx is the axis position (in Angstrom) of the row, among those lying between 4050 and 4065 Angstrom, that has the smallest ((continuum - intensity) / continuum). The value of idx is 4054.0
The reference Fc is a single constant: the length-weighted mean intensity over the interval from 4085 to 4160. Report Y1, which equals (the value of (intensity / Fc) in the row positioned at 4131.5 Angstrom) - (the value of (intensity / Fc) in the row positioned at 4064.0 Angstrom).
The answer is 0.1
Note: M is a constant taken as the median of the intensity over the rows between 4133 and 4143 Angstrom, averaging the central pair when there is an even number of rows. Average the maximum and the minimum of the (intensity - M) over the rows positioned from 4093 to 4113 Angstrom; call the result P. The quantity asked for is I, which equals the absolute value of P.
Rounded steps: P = 1.4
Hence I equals 1.4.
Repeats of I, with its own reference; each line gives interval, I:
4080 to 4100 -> 2.8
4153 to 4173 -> 2.3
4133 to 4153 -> 0.4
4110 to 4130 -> 7.1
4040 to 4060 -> 3.6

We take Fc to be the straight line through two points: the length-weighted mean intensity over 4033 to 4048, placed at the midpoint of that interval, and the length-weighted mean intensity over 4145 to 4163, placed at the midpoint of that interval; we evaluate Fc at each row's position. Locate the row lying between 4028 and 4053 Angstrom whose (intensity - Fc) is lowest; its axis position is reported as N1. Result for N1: 4031.5 Angstrom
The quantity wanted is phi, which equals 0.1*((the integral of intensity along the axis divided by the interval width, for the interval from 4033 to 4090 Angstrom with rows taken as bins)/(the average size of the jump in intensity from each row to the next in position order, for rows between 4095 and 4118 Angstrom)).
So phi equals 0.25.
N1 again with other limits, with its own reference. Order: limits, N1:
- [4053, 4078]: 4074.0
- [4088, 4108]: 4101.5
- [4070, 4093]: 4074.0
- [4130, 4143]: 4141.5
